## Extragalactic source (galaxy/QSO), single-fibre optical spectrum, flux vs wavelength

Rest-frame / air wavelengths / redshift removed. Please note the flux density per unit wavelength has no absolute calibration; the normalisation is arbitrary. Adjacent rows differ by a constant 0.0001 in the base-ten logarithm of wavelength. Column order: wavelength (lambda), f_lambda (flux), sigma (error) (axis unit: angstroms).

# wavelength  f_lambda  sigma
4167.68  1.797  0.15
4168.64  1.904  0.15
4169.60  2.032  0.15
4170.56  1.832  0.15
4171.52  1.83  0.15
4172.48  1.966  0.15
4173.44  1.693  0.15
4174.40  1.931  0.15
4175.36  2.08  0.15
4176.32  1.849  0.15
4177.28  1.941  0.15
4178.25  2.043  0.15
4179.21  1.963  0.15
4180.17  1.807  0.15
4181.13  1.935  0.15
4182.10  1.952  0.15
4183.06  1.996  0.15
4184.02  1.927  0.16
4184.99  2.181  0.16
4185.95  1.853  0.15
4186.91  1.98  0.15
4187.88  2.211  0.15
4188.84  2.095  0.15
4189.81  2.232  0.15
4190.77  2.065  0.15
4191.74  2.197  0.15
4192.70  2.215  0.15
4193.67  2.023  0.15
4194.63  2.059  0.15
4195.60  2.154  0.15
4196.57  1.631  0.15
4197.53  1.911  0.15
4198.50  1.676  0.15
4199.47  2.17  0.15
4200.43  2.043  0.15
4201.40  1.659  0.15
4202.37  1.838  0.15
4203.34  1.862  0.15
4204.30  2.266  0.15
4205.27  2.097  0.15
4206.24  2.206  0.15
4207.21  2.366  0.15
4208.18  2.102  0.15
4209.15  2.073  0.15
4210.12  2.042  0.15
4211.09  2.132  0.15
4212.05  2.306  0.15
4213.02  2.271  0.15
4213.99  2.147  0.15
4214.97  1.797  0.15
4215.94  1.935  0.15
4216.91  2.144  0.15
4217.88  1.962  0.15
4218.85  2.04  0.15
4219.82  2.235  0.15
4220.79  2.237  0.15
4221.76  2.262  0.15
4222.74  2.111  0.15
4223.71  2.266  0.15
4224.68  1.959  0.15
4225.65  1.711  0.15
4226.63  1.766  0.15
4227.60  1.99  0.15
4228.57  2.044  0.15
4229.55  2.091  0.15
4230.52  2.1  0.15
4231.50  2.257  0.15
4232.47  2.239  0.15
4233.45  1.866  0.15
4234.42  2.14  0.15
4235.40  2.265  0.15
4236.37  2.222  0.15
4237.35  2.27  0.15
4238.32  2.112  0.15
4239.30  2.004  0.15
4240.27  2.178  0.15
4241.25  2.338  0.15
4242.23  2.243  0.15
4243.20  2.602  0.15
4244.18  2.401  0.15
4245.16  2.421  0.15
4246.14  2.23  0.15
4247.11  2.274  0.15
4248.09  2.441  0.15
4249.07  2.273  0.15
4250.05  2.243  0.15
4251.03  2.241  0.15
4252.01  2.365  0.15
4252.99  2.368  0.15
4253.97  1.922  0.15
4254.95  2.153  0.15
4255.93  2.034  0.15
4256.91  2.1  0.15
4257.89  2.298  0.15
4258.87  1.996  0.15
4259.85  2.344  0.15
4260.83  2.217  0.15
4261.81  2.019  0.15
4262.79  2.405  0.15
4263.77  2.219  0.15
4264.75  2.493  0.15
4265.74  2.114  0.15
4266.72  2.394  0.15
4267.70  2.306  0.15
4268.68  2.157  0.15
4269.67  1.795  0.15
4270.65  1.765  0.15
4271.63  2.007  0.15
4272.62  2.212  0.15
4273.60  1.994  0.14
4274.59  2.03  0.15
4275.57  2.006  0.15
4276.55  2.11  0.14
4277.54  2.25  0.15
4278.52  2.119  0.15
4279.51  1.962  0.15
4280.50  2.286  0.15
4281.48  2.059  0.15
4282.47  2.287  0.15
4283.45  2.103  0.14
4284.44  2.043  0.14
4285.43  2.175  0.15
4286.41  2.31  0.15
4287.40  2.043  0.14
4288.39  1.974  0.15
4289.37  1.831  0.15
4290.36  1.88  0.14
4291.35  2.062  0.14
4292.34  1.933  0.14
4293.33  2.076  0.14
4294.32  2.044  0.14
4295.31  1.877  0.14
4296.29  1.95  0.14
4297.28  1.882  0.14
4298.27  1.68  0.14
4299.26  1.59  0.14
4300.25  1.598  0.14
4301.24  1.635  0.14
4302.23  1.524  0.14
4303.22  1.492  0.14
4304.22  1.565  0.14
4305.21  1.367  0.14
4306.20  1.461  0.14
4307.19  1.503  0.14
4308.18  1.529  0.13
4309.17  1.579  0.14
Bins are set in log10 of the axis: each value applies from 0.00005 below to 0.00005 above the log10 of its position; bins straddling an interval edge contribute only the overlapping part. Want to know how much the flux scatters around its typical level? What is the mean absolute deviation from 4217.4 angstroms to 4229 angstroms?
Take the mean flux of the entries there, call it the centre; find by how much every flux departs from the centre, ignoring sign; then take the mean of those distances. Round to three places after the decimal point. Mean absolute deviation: 0.145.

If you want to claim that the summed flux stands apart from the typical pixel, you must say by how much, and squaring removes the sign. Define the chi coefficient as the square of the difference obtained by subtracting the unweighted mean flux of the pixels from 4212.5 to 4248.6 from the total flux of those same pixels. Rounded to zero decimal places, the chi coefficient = 5994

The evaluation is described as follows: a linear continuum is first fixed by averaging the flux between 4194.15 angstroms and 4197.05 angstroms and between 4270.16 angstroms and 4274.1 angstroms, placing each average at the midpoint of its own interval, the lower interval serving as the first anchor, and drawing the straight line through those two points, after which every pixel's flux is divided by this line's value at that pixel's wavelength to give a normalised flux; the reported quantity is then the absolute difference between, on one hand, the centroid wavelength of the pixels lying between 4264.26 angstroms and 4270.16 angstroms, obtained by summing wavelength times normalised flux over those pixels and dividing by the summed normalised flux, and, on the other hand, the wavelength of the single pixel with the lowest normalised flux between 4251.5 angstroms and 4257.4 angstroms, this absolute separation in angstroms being 13.1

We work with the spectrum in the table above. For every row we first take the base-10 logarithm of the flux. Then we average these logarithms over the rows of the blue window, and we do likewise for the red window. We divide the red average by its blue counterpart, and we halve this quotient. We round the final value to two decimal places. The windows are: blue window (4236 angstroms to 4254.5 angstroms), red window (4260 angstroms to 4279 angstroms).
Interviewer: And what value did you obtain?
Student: 0.46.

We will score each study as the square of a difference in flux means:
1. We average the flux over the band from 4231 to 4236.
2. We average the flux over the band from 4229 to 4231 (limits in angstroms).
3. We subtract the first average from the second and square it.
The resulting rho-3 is 0.00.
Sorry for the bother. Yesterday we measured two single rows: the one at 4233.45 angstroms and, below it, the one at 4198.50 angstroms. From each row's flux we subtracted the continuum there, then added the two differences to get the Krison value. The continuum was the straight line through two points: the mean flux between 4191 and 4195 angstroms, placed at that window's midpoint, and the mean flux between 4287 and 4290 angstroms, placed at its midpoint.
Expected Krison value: -0.6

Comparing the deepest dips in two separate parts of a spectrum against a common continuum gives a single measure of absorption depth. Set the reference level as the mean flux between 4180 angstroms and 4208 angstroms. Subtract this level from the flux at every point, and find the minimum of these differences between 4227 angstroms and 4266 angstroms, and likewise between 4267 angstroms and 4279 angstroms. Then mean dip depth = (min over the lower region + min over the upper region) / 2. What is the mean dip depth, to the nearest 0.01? -0.21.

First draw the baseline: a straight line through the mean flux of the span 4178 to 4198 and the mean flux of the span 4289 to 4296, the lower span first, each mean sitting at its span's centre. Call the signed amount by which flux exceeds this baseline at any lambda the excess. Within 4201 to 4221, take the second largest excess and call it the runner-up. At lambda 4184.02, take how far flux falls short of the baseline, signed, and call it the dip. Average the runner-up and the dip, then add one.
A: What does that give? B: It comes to 1.20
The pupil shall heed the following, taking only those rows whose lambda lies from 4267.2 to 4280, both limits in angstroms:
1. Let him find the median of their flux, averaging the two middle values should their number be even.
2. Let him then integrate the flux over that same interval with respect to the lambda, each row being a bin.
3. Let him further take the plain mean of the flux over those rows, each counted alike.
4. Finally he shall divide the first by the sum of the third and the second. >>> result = 0.0716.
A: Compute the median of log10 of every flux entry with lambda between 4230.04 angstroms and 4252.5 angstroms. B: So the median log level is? 0.351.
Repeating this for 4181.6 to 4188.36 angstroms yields 0.297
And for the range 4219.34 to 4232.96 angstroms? 0.323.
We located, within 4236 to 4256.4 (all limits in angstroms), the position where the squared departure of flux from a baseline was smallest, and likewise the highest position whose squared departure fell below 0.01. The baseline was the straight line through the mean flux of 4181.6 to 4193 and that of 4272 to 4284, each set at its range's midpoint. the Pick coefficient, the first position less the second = -17.6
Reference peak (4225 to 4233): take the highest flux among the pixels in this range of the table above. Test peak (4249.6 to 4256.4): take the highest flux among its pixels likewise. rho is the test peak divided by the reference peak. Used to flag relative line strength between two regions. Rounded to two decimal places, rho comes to 1.05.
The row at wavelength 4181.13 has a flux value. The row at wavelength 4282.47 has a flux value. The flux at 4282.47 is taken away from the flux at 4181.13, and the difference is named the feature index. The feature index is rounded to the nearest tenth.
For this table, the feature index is -0.4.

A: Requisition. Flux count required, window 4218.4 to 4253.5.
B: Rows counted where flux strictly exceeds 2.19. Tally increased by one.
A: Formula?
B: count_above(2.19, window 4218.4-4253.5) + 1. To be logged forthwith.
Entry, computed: 23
